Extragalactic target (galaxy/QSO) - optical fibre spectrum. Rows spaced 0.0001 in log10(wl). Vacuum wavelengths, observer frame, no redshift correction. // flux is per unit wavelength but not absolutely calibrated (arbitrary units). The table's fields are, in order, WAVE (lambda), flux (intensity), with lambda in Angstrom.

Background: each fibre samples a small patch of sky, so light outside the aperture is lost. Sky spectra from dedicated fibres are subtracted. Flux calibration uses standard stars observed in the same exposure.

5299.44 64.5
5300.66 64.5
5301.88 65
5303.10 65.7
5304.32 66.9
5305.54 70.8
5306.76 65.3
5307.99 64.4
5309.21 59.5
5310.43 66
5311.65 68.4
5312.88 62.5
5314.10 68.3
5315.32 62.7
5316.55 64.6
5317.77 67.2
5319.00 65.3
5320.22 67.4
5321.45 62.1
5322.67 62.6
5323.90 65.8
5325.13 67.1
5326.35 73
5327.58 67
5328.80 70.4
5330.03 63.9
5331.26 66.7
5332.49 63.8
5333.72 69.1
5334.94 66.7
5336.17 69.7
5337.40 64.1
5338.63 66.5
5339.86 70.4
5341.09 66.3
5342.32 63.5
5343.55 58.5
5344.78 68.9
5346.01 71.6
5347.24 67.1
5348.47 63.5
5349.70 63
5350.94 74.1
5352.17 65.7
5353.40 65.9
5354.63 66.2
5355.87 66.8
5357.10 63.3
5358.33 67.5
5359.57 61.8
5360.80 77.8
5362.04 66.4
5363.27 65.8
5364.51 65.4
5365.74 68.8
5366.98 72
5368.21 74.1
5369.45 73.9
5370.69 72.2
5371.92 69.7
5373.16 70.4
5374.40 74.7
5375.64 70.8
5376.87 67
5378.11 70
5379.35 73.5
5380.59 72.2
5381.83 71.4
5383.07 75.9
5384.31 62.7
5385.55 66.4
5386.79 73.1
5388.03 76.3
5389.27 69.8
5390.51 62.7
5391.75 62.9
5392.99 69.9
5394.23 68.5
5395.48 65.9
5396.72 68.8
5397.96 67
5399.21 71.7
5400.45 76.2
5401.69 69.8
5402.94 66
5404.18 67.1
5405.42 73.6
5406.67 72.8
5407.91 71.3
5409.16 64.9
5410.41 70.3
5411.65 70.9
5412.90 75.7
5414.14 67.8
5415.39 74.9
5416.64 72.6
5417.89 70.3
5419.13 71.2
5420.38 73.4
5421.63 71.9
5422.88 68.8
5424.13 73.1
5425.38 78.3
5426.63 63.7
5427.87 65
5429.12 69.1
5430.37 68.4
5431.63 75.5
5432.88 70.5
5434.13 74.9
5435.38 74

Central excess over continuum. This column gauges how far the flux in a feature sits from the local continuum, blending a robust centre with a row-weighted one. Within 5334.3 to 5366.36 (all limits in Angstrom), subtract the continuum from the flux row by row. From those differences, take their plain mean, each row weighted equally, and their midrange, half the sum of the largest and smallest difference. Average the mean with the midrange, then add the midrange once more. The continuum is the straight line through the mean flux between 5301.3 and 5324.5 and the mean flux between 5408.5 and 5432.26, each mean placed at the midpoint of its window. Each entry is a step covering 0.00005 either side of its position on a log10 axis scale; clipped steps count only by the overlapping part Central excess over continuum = 1.0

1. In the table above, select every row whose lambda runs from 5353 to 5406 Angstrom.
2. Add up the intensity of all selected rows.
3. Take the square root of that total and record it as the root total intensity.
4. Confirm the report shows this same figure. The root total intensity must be 55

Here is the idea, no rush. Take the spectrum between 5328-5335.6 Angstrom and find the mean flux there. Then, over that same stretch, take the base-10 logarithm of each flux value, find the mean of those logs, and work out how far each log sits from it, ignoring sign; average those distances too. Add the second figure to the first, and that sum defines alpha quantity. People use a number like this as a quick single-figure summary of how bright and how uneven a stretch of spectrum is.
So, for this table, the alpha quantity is 67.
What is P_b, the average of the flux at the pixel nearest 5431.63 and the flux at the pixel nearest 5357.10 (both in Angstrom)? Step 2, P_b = 69.4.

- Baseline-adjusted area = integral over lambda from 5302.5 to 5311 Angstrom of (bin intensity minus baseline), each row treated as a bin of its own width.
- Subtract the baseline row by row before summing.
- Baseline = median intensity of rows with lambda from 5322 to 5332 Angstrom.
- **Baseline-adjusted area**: -11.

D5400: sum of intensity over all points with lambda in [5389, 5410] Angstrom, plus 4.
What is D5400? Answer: 1173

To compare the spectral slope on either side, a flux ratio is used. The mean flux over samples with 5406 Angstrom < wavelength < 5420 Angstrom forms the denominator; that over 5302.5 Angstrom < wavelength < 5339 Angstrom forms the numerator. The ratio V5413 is 0.93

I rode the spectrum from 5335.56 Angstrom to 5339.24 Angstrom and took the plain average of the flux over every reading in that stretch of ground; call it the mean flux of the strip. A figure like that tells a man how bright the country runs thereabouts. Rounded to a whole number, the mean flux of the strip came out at 67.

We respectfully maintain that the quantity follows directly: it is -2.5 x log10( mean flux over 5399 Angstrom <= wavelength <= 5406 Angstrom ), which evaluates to -4.624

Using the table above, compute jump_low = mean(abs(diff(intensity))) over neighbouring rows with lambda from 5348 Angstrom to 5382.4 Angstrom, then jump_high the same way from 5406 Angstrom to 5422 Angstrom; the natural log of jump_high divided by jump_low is 0.0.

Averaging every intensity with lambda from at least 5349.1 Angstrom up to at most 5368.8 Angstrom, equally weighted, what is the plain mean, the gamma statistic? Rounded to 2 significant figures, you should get 68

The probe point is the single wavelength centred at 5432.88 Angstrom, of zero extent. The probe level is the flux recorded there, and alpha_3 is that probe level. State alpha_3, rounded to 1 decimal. 70.5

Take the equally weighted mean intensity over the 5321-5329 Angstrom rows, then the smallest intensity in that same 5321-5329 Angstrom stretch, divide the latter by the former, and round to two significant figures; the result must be 0.93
